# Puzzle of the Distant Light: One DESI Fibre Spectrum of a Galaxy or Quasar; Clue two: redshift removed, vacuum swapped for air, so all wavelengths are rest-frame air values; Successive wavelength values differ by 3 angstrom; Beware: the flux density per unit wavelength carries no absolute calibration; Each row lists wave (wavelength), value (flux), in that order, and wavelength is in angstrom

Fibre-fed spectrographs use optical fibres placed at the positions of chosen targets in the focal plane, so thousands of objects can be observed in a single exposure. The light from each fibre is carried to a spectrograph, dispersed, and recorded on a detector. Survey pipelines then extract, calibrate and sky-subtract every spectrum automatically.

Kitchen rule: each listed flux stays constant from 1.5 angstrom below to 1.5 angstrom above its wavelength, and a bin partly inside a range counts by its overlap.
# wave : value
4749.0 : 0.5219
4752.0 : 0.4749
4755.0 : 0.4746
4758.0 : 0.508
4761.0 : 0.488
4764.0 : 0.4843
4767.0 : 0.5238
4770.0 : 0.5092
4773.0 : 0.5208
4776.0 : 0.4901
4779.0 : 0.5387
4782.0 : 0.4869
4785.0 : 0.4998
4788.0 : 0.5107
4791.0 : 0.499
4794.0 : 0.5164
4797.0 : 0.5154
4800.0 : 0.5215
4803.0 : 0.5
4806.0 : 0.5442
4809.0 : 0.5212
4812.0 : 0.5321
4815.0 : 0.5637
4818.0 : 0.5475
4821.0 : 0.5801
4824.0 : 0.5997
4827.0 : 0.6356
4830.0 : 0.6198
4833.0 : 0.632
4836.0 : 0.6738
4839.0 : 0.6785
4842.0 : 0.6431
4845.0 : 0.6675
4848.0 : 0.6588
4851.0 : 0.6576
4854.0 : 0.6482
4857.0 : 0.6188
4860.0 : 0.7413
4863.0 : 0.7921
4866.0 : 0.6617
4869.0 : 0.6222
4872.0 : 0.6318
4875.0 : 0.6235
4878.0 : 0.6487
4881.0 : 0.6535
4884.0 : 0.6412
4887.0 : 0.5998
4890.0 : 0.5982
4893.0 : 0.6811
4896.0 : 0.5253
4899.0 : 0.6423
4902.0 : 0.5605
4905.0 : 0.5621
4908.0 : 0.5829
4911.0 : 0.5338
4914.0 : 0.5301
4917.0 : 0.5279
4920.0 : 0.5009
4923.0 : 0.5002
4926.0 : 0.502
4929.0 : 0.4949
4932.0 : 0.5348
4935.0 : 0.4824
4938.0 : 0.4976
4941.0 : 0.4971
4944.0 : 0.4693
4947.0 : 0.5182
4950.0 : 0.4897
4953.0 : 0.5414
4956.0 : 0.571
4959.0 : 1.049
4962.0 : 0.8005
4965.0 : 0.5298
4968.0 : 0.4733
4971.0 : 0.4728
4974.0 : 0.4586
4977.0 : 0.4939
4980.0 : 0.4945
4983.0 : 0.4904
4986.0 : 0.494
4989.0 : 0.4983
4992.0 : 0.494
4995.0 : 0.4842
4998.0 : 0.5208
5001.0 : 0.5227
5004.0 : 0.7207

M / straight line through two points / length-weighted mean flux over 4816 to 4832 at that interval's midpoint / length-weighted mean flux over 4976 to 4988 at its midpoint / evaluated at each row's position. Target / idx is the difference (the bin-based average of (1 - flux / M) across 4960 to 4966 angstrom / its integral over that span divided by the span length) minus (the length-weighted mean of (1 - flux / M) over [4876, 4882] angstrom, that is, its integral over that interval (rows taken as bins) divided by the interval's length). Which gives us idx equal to -0.24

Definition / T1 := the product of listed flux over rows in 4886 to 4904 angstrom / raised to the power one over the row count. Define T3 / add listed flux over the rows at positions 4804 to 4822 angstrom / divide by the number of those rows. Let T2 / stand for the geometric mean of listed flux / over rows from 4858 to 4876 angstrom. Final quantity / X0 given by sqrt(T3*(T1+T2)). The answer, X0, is 0.84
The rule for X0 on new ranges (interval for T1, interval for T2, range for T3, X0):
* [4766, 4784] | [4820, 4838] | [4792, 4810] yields 0.77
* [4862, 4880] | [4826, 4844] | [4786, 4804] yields 0.82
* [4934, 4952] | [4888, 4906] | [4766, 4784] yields 0.74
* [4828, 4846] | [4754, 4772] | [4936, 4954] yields 0.76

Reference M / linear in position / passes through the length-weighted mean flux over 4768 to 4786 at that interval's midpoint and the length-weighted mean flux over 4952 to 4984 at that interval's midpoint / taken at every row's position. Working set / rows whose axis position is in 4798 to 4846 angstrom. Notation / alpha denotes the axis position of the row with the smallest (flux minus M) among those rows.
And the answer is 4803.0 angstrom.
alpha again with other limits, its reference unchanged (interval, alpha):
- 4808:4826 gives 4809.0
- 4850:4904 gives 4896.0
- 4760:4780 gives 4764.0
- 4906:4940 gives 4935.0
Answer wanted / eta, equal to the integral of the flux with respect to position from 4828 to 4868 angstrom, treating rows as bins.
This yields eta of 26.7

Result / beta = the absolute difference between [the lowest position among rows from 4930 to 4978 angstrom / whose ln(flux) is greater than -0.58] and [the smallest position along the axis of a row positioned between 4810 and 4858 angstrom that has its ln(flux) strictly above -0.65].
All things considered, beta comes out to 144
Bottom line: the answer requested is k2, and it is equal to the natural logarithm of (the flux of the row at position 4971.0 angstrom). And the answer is -0.75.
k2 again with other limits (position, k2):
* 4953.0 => -0.61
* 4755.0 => -0.75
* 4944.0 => -0.76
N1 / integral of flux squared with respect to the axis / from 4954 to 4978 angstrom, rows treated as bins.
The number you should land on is 9.8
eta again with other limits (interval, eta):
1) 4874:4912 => 23.0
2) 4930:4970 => 22.8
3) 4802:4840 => 22.3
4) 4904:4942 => 19.7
